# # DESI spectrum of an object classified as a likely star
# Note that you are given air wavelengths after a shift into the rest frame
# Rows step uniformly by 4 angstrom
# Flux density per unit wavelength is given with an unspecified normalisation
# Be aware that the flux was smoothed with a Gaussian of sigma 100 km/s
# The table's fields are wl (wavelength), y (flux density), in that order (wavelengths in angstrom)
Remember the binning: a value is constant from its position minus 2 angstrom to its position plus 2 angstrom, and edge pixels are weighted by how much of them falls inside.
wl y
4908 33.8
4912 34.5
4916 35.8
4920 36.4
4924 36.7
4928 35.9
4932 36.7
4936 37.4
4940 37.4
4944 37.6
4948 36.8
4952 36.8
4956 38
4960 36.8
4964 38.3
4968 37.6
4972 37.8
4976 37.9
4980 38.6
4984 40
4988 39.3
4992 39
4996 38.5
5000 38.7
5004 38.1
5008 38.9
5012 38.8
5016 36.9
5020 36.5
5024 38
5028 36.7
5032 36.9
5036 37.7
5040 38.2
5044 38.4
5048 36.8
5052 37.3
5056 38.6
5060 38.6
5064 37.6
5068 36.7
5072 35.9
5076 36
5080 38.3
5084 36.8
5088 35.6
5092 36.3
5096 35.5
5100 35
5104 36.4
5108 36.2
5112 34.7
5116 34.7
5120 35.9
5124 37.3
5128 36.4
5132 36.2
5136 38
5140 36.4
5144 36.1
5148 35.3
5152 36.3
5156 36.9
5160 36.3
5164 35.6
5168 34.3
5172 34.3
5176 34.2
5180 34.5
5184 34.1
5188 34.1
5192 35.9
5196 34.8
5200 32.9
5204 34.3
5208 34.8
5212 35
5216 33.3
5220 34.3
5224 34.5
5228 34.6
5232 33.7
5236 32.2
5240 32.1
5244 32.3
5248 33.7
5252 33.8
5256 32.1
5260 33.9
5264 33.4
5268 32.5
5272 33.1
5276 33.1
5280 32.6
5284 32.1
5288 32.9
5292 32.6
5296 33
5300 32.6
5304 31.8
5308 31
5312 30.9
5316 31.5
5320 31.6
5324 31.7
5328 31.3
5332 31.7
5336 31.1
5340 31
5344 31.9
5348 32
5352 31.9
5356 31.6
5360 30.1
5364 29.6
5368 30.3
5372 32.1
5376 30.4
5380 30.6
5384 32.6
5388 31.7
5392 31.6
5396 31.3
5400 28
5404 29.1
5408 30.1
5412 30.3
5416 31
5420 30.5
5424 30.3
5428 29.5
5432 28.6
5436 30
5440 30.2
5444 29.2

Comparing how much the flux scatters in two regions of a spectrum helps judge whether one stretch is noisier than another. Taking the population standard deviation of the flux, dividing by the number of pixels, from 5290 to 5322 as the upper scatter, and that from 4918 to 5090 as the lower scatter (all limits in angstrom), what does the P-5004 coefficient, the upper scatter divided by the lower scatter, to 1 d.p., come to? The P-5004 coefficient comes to 0.7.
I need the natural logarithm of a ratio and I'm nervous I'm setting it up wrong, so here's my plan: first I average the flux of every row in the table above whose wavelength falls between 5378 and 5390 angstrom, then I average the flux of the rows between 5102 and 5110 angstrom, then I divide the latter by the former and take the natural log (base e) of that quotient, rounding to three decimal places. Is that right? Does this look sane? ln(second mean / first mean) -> 0.138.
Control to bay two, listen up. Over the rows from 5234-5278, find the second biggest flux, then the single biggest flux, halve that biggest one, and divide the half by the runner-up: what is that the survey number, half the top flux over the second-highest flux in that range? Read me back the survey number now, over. 0.501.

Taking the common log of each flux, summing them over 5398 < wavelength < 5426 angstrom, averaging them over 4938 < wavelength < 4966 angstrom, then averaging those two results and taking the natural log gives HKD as 1.78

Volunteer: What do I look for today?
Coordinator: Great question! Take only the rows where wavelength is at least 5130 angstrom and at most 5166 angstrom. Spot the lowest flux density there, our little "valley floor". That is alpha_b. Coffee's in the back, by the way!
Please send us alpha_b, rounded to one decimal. 35.3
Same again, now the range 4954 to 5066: 36.5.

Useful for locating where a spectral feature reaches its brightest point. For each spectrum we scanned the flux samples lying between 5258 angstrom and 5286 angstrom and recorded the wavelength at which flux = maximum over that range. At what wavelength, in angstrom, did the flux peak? 5260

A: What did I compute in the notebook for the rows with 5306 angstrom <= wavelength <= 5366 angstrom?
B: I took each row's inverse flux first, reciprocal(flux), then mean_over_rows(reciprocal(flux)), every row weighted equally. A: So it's 0.0320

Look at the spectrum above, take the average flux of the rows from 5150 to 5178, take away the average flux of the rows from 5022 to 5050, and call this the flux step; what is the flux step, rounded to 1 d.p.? -2.1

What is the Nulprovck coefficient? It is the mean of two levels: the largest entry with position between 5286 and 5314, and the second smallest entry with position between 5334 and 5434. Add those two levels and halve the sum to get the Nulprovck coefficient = 30.8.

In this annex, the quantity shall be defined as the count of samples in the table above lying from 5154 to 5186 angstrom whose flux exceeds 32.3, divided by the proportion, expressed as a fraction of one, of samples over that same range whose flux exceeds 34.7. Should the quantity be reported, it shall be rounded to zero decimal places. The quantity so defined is 21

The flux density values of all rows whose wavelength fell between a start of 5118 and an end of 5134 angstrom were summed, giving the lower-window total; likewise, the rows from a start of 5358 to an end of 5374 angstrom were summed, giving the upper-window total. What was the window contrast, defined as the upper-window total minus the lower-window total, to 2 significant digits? -24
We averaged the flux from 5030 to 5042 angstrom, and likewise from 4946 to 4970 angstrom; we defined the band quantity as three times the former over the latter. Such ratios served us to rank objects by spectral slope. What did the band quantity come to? 3.02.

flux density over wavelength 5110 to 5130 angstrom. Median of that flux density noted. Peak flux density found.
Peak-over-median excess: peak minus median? 1.4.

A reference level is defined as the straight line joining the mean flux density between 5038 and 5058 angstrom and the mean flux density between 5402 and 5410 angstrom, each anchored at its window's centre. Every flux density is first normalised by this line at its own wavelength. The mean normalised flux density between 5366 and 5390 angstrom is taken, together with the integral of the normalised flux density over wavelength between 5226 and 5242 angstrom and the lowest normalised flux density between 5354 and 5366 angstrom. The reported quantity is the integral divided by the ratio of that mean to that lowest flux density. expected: 15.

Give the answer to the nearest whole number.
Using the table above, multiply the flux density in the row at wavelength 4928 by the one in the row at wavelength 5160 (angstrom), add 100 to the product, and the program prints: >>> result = 1403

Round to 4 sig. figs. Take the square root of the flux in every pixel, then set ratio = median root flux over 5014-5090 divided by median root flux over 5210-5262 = 1.046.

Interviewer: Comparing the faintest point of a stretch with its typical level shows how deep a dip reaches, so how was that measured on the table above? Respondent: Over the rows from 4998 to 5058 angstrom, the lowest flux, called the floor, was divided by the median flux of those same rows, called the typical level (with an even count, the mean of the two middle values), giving 0.961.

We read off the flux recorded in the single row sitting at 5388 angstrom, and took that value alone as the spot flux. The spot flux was 31.7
